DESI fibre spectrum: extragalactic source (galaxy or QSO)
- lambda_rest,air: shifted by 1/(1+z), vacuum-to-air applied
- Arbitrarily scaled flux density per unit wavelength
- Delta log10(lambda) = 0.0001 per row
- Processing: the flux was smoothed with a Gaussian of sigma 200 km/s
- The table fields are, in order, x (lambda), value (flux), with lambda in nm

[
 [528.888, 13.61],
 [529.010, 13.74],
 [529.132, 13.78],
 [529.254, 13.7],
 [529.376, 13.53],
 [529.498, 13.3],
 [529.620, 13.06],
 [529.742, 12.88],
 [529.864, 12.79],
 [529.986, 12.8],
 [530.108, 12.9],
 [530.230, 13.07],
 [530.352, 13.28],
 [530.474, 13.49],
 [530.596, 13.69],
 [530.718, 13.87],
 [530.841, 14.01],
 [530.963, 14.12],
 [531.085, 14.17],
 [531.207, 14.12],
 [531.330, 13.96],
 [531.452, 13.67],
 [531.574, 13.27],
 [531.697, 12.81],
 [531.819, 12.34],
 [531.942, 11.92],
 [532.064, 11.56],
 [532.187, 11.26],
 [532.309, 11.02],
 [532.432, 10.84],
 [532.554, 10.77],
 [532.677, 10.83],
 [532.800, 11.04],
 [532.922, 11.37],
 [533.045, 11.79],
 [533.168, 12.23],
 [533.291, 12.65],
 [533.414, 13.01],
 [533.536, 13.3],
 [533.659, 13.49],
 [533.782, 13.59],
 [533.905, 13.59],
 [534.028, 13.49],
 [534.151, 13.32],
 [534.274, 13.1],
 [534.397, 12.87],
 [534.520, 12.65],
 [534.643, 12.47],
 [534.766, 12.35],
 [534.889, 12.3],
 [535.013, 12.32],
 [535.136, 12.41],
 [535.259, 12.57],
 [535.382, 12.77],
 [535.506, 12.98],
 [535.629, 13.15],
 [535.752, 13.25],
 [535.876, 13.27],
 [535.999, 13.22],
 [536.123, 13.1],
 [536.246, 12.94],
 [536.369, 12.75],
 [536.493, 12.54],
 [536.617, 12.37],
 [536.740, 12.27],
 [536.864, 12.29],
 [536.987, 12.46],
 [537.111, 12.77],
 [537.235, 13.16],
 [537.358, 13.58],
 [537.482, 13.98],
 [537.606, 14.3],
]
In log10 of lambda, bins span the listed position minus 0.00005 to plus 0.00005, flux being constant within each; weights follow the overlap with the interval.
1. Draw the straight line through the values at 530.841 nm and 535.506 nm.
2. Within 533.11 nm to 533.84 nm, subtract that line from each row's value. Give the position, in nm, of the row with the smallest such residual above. 533.168 nm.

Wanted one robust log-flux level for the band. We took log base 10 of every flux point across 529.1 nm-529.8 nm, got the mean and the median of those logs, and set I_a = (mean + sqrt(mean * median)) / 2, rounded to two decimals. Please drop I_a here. 1.13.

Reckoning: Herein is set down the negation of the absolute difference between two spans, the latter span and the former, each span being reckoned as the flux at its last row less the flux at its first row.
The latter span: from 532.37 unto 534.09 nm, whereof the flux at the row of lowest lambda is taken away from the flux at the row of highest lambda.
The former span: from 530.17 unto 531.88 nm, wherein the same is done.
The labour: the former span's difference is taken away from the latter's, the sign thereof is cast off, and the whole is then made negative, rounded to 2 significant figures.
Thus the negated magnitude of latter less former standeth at -3.4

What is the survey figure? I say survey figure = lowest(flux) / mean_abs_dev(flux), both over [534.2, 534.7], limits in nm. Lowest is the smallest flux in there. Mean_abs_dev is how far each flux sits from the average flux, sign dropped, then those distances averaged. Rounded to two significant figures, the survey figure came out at 59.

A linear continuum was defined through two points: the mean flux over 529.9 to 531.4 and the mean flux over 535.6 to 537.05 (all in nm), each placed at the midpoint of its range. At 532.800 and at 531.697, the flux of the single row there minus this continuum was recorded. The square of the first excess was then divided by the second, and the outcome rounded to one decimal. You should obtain -7.8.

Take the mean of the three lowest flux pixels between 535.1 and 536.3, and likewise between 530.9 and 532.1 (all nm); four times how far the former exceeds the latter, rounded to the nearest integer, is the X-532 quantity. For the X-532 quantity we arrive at 3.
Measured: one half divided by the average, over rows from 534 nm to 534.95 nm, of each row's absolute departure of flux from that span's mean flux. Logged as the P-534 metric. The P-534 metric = 1.3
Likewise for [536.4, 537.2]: 3.6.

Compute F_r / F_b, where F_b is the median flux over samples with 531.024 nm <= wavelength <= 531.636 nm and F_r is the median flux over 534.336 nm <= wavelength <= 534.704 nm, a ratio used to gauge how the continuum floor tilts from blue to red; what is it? 0.91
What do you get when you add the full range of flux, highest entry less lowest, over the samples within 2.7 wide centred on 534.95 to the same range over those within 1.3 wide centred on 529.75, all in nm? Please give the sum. 2.28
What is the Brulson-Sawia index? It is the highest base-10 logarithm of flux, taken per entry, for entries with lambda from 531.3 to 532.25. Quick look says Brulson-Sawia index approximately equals 1.14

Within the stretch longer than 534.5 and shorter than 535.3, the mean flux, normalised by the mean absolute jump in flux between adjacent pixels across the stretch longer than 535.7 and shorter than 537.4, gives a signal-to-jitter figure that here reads 69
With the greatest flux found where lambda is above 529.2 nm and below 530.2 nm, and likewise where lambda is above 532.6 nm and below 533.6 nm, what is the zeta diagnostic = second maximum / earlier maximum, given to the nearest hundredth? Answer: 0.97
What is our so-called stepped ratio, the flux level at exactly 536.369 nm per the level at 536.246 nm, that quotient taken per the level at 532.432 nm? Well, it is 0.091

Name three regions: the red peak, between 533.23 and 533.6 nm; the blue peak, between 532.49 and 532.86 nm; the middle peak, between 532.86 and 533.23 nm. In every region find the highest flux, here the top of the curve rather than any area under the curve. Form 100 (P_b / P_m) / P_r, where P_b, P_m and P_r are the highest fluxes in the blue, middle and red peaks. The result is 6.8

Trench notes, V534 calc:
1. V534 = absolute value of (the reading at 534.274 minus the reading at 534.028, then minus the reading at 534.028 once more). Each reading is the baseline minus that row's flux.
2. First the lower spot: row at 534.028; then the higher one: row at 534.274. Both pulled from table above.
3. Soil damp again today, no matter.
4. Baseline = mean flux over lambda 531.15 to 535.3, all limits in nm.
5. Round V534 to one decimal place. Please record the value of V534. 1.4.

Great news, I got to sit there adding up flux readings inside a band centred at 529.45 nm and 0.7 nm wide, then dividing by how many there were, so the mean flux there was 13.4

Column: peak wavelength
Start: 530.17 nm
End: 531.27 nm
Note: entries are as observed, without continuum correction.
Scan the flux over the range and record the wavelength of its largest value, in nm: 531.085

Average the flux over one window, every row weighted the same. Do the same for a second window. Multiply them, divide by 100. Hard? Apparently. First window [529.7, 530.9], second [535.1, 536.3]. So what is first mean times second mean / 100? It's 1.72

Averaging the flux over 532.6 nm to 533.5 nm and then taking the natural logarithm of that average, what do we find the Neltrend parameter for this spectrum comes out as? 2.47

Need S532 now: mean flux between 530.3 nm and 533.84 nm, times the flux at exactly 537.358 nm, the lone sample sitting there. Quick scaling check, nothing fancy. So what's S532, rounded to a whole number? 172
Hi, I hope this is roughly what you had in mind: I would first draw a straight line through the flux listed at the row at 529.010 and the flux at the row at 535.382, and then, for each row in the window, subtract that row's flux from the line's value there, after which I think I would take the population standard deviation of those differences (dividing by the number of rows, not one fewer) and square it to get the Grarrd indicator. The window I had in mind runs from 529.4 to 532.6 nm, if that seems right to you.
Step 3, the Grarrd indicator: 0.93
